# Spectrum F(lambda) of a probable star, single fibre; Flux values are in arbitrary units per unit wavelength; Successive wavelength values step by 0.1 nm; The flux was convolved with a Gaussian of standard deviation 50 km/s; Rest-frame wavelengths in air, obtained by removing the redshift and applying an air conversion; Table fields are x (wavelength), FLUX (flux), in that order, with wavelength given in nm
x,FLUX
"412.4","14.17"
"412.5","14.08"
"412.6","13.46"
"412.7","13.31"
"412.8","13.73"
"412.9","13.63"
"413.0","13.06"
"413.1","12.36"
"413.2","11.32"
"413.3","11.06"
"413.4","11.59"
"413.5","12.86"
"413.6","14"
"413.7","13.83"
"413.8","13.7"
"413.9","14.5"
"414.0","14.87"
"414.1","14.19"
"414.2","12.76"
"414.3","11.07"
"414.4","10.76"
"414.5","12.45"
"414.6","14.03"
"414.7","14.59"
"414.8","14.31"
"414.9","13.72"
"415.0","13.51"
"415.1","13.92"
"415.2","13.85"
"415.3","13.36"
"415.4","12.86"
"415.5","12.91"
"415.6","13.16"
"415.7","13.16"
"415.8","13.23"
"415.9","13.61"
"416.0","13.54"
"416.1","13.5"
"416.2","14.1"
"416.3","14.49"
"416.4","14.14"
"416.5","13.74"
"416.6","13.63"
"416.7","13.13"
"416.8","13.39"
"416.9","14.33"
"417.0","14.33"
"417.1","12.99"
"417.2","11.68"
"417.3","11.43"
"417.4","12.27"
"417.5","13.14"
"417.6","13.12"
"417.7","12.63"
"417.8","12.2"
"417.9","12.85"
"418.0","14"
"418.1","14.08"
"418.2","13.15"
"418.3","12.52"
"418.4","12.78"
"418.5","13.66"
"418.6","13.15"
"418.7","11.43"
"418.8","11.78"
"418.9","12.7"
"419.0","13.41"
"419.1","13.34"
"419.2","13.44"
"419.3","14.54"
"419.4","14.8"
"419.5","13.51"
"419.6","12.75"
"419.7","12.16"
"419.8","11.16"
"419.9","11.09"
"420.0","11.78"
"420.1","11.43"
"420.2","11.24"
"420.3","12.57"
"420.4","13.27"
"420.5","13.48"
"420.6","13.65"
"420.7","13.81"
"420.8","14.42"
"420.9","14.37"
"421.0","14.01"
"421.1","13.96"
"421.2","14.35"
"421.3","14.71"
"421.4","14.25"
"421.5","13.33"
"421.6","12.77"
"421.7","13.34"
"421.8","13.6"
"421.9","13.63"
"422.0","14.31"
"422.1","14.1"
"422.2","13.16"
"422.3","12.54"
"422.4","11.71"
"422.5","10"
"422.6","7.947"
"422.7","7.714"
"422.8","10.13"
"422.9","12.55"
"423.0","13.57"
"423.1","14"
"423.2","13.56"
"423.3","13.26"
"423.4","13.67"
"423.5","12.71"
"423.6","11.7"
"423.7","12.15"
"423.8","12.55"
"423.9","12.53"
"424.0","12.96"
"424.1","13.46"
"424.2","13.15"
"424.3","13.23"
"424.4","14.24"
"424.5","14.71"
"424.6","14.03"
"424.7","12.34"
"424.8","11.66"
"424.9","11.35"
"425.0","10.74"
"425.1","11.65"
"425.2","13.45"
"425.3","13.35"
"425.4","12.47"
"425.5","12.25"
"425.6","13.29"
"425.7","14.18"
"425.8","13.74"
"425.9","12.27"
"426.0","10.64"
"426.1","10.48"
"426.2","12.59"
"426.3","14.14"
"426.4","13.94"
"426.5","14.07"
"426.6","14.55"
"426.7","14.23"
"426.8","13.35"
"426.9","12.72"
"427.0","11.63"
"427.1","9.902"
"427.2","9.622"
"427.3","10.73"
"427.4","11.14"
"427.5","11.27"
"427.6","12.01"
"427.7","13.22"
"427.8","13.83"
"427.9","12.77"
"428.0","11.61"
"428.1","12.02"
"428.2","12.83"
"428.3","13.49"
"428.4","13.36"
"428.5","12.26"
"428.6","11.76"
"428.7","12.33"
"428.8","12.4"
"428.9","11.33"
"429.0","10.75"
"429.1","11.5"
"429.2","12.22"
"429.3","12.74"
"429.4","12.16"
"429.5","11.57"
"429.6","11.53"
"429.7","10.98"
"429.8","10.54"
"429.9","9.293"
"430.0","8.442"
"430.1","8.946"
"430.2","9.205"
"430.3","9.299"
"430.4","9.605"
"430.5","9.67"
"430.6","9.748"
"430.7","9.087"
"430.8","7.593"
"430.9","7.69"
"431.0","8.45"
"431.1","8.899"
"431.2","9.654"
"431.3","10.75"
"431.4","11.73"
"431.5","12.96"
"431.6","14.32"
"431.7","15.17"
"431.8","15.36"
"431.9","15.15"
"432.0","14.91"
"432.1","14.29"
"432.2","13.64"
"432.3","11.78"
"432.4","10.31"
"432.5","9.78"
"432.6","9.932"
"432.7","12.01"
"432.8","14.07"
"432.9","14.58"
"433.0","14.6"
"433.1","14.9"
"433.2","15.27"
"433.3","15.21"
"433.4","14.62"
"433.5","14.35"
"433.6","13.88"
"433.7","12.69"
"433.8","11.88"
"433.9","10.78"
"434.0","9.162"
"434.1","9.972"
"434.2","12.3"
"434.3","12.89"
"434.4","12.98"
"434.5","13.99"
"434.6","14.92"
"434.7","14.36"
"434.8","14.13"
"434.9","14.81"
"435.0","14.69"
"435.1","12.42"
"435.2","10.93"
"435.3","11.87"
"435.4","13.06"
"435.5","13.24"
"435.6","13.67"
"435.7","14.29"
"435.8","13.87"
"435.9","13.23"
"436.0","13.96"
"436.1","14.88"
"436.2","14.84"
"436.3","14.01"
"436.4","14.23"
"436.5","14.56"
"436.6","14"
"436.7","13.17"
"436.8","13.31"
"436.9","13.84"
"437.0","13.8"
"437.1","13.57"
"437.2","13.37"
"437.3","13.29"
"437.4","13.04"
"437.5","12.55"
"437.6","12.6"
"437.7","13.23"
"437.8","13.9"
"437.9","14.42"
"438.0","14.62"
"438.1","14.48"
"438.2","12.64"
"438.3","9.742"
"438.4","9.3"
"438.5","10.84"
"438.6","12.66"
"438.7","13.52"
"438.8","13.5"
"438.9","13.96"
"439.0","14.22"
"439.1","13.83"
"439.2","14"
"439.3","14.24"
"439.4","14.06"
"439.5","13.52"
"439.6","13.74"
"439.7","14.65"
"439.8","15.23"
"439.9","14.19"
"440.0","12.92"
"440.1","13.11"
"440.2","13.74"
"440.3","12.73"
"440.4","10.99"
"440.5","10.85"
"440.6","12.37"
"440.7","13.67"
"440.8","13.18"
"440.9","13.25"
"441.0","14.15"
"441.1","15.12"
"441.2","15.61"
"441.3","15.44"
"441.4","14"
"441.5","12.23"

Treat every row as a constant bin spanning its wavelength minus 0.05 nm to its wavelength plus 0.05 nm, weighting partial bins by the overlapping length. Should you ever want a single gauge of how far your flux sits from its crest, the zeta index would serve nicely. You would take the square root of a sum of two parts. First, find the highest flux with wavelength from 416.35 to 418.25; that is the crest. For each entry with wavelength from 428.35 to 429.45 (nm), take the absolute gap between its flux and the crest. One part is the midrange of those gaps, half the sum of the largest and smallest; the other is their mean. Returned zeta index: 2.13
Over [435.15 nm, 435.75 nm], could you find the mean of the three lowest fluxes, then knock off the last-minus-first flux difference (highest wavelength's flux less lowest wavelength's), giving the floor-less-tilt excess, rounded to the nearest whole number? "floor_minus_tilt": 9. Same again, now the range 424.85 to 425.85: 9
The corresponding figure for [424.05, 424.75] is 14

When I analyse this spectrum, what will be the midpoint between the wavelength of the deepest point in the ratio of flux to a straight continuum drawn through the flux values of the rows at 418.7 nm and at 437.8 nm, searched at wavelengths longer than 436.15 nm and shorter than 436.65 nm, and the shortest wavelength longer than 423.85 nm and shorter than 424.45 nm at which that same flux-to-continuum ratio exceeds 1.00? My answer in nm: 430.25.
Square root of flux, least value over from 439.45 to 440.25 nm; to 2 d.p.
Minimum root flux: 3.59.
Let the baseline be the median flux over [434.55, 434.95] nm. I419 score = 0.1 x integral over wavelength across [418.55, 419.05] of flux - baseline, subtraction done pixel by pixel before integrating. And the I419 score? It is -0.10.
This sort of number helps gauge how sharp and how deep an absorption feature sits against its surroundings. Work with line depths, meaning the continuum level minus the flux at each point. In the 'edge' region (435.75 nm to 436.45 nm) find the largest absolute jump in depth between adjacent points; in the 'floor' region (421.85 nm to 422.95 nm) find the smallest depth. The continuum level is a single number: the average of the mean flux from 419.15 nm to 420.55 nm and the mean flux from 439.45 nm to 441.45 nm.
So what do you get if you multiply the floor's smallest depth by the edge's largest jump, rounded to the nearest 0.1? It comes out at -1.1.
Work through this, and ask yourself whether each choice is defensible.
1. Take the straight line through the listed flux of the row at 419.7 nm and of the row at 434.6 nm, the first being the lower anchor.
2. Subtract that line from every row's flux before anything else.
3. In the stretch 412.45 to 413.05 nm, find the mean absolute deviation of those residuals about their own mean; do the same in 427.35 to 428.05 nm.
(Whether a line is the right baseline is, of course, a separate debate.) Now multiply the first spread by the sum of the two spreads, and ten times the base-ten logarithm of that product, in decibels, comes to -5.2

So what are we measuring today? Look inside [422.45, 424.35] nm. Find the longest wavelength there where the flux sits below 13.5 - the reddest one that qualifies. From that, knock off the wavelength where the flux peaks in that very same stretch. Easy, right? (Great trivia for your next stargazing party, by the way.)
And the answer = 1.20 nm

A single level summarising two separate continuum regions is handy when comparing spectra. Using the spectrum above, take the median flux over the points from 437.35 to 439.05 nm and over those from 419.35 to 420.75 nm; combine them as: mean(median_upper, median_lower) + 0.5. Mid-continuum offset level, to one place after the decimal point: 13.4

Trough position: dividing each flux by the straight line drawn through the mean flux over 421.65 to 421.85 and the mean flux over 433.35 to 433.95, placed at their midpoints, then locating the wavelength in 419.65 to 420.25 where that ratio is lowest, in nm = 419.9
